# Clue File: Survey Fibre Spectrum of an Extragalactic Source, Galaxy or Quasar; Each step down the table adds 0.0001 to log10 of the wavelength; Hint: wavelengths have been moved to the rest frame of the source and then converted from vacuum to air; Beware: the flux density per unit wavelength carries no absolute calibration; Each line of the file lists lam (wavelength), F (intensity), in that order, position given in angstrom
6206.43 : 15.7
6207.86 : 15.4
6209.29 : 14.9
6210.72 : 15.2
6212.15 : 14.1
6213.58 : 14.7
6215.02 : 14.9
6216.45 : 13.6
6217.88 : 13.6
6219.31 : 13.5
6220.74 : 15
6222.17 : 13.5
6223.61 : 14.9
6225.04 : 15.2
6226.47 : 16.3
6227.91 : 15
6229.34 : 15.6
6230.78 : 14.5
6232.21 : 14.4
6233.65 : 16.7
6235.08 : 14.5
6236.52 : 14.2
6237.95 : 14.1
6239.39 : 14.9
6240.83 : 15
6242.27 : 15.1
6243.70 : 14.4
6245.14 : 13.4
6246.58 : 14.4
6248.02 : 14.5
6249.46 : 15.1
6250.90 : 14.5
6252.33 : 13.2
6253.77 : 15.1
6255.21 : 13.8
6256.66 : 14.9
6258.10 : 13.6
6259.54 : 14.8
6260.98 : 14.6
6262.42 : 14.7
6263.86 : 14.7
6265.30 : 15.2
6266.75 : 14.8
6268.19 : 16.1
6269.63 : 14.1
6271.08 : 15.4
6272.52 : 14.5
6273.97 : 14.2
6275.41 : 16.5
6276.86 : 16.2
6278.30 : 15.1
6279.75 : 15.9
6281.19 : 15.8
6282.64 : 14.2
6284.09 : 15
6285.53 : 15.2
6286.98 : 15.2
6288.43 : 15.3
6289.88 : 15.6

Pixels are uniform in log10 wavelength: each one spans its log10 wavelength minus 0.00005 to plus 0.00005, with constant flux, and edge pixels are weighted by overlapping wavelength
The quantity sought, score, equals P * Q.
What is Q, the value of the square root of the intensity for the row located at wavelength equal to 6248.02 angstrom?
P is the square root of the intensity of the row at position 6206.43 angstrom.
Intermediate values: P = 3.96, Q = 3.81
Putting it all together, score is 15.1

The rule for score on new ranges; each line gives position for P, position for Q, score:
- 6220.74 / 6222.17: 14.2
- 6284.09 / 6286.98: 15.1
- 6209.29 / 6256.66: 14.9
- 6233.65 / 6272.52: 15.6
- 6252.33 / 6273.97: 13.7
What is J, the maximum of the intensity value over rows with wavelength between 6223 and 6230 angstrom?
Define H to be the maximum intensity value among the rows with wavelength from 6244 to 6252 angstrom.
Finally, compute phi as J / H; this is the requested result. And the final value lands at 1.08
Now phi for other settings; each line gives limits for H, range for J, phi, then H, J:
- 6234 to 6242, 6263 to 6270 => 1.07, 15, 16.1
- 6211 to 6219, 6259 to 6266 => 1.02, 14.9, 15.2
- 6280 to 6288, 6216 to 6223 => 0.95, 15.8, 15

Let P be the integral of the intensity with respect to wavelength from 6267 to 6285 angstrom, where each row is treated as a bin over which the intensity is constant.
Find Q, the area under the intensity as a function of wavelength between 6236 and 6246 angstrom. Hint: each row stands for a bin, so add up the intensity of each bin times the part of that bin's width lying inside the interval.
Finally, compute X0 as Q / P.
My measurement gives 0.53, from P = 274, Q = 144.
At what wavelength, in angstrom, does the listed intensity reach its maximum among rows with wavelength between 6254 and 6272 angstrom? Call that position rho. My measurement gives 6268.19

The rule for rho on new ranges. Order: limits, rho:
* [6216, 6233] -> 6226.47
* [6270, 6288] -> 6275.41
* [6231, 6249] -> 6233.65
